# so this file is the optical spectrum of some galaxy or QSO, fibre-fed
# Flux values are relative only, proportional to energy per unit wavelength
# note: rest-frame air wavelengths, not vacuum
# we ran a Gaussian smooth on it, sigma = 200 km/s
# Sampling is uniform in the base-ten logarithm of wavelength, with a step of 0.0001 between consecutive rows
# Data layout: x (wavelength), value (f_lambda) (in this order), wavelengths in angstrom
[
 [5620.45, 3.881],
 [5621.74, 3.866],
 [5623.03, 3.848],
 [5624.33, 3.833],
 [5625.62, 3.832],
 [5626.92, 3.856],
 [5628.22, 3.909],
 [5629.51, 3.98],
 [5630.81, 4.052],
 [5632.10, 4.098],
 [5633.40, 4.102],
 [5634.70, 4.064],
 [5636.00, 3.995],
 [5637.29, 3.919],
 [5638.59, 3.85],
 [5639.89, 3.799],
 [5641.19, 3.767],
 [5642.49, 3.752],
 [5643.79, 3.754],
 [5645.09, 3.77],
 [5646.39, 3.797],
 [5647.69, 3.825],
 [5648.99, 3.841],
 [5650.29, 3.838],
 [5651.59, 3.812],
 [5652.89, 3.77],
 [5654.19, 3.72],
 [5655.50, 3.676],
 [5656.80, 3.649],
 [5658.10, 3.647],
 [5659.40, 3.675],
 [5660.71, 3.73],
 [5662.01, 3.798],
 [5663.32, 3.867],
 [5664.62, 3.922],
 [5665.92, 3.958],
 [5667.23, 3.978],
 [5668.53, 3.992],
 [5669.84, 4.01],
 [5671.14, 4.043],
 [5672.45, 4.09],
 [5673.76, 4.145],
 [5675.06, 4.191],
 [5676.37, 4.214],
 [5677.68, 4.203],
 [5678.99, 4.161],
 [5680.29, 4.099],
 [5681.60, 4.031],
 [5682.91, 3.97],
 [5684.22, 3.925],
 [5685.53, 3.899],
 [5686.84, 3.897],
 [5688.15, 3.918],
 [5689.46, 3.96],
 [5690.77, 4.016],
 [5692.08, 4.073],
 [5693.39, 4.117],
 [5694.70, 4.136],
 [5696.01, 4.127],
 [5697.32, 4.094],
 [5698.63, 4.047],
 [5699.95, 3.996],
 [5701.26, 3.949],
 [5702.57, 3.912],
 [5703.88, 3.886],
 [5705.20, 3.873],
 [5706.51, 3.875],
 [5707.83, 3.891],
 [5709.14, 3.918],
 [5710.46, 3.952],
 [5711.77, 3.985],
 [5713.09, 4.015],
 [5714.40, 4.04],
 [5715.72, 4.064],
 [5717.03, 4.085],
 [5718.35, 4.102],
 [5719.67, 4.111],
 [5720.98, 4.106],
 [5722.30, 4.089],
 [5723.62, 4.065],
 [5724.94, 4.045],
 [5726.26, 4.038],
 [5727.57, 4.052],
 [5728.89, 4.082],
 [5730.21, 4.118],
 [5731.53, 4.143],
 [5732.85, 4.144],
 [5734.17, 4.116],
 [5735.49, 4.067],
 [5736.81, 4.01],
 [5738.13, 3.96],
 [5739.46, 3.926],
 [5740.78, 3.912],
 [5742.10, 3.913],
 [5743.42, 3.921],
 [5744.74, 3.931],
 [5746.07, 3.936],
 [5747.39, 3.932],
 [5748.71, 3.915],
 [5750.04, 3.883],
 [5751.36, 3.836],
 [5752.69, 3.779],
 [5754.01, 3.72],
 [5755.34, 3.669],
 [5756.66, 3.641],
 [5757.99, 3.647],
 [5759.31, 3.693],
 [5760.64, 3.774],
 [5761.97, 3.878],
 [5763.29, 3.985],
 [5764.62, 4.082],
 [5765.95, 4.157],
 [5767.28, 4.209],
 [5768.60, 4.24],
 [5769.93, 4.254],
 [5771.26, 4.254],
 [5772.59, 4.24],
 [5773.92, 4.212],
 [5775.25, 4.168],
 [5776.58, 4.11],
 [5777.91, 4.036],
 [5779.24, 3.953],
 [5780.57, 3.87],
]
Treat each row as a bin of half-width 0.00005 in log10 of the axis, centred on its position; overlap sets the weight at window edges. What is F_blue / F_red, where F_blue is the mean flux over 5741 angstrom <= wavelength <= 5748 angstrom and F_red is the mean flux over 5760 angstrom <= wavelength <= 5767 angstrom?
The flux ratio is 0.99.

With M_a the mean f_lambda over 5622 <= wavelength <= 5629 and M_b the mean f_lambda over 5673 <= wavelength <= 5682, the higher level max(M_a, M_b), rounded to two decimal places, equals 4.15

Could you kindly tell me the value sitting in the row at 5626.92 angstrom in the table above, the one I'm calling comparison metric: 3.856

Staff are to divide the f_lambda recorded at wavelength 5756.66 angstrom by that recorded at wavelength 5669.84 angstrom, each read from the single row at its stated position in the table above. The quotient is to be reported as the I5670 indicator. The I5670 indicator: 0.91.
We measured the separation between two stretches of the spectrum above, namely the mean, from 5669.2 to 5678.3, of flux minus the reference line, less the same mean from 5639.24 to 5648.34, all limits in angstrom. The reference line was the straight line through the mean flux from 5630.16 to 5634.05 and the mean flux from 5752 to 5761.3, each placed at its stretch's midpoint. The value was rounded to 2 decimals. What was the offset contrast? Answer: 0.44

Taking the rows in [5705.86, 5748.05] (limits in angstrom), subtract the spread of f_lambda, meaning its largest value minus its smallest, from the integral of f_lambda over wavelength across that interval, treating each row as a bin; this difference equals 169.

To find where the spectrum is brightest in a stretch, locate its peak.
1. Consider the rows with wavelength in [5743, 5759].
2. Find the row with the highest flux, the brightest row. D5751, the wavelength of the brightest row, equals 5746.07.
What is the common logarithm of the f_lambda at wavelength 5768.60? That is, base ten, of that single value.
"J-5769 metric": 0.627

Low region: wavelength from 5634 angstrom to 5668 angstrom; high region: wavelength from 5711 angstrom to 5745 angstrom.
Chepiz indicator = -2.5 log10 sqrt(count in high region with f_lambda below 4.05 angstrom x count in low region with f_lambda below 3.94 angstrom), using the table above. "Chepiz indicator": -3.03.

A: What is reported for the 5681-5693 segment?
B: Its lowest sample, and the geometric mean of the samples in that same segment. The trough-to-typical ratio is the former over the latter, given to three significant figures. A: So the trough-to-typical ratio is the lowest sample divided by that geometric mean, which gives 0.983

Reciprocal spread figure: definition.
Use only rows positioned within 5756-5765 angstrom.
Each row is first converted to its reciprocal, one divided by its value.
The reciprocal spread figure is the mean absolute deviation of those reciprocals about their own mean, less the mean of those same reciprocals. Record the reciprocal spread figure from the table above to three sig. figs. -0.253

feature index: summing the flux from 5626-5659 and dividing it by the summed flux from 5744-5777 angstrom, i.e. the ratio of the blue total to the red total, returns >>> 0.97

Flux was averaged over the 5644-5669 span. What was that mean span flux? 3.80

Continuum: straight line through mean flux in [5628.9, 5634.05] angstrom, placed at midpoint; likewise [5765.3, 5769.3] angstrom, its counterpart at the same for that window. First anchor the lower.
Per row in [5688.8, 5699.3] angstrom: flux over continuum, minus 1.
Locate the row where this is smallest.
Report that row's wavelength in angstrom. 5689.46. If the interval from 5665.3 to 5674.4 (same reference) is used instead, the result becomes 5665.92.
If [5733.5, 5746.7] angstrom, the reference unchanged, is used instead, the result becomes 5742.10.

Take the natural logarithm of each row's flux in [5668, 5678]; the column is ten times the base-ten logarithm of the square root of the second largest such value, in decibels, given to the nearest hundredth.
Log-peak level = 0.79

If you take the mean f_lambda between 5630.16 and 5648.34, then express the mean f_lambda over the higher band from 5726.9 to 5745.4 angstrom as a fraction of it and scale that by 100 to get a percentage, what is 103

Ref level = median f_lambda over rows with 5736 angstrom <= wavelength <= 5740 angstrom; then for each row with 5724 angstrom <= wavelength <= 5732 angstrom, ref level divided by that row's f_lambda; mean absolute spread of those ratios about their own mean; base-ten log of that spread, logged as -2.1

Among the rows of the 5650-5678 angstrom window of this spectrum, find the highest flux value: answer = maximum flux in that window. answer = 4.214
